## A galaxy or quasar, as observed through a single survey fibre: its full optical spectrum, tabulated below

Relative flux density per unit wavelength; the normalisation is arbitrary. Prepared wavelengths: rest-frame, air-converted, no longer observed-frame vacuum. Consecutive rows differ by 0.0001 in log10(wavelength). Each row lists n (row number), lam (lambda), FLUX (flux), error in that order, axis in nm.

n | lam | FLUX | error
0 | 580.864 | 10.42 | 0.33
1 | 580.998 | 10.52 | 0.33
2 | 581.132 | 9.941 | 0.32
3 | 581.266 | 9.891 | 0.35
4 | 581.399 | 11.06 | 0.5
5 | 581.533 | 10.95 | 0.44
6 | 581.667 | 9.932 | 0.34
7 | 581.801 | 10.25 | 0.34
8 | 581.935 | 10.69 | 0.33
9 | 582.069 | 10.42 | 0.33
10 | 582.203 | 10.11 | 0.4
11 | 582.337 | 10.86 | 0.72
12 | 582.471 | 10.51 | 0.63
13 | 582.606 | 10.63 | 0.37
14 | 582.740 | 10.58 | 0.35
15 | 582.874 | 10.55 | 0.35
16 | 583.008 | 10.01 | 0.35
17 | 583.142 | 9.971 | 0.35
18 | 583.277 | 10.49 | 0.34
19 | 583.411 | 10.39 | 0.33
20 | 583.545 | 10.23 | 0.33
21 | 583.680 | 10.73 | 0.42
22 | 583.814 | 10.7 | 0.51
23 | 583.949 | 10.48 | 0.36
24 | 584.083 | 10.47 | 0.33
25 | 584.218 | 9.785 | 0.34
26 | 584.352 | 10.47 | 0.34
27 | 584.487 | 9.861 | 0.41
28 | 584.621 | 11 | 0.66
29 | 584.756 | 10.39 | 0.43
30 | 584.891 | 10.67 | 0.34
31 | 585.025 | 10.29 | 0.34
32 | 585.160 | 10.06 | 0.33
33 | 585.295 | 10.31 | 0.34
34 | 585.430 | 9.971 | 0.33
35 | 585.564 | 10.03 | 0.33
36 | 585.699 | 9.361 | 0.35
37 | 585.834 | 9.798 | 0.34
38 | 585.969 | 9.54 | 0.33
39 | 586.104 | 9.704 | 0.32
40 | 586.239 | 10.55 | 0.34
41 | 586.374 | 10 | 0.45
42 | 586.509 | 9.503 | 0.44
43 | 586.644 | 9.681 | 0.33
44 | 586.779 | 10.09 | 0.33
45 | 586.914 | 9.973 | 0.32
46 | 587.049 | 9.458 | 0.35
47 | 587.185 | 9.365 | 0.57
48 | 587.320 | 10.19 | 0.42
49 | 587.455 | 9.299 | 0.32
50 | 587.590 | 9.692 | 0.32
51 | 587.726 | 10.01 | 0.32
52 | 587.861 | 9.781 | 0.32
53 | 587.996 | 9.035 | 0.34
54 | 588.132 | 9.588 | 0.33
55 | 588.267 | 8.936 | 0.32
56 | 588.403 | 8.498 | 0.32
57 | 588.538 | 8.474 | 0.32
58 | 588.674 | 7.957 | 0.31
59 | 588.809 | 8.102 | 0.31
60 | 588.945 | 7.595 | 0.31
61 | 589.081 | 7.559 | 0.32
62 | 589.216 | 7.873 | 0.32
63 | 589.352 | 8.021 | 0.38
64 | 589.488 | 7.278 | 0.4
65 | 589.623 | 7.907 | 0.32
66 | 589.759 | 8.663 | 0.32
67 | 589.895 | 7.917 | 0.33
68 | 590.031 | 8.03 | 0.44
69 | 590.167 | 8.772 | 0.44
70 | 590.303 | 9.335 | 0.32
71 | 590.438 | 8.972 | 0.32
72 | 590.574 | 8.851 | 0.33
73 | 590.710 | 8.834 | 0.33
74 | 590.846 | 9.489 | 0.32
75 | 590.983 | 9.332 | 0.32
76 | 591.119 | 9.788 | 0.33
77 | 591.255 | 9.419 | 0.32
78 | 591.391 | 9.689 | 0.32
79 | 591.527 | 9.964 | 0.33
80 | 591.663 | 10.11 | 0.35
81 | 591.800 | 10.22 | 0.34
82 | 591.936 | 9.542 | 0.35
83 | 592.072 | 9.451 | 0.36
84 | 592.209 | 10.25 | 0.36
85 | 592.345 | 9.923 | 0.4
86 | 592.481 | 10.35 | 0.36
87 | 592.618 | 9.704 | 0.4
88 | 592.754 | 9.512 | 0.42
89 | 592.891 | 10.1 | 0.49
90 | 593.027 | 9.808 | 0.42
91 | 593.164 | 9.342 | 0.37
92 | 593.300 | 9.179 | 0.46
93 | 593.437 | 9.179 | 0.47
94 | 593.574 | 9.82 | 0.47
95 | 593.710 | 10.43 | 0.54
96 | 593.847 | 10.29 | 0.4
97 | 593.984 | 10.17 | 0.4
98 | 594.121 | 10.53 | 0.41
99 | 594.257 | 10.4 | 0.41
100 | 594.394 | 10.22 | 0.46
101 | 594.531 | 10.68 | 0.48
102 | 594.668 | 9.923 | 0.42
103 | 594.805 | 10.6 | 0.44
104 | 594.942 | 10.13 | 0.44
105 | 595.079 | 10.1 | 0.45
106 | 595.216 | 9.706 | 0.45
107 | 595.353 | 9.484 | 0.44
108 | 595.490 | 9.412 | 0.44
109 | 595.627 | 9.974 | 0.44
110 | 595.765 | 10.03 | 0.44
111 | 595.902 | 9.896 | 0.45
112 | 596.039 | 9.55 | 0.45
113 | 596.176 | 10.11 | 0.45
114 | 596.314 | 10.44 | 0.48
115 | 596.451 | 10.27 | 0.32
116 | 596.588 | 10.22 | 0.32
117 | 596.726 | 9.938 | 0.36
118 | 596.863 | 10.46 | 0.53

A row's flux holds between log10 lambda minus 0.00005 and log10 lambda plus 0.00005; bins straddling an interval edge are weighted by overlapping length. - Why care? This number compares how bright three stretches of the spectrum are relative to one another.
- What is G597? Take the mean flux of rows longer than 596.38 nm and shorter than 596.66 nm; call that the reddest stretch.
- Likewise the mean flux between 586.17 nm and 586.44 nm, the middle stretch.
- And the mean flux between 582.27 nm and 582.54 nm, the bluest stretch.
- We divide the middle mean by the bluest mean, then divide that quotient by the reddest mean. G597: 0.094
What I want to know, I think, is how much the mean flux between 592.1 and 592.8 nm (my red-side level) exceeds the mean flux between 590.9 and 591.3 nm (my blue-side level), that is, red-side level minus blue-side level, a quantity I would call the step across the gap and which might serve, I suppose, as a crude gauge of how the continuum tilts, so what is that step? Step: 0.43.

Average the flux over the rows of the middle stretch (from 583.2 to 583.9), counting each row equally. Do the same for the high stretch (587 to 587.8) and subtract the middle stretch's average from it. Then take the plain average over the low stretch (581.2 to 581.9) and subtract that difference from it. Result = 11.3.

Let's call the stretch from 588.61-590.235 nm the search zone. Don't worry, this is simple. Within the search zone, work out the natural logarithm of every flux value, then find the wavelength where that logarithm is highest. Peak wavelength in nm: 590.167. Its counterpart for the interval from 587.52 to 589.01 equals 587.726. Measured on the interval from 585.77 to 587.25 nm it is 586.239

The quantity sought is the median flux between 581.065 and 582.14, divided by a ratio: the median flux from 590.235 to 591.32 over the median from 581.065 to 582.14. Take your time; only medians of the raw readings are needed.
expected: 11.4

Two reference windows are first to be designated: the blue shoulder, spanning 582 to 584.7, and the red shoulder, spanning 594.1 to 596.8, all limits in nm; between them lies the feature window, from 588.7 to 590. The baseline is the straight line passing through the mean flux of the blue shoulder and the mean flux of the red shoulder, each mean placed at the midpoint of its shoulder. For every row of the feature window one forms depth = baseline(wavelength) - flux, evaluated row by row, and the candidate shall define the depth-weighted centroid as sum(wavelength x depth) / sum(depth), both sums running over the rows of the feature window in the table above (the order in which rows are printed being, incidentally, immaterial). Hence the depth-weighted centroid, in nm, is 589.33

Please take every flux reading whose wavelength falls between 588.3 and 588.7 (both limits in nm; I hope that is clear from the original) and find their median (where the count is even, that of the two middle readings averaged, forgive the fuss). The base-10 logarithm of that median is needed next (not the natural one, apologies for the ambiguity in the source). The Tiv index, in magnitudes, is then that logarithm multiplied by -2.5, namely -2.32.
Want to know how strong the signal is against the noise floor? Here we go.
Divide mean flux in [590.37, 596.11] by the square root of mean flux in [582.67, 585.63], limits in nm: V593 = 3.1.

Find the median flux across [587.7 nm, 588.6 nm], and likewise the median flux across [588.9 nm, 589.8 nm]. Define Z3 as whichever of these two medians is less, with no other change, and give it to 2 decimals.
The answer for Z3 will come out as 7.87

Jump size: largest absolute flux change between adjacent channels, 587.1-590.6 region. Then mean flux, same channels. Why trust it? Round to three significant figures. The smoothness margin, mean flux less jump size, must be 7.79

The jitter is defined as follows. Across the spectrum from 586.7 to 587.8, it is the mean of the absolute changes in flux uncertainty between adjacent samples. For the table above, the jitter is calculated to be 0.073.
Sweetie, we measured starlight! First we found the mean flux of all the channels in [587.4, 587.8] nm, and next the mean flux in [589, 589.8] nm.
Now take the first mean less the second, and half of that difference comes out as 0.9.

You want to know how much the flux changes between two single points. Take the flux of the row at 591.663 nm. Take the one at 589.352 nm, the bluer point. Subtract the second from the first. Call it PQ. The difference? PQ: 2.1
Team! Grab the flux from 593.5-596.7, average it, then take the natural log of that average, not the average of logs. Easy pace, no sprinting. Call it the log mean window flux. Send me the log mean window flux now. 2.31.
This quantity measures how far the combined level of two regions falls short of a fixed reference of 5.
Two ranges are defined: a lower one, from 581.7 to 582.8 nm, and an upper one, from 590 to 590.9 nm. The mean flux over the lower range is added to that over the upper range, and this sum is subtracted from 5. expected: -14.4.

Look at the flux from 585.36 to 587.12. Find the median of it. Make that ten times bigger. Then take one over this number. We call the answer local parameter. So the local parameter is 0.0102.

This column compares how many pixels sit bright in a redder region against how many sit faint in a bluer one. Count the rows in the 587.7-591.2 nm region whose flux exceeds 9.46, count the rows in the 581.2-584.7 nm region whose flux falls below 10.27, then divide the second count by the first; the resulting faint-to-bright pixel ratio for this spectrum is 1.8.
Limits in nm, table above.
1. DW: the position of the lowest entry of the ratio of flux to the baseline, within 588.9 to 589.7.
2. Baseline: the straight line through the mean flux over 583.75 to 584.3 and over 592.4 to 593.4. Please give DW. 589.488 nm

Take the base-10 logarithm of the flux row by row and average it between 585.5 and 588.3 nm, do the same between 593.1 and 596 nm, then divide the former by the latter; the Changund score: 0.99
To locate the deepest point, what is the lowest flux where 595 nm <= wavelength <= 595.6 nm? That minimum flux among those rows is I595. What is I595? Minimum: 9.412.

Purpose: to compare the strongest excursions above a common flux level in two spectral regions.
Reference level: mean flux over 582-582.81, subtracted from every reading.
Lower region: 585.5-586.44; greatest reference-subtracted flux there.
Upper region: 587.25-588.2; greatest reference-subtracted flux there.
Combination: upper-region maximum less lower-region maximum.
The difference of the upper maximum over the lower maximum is -0.36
